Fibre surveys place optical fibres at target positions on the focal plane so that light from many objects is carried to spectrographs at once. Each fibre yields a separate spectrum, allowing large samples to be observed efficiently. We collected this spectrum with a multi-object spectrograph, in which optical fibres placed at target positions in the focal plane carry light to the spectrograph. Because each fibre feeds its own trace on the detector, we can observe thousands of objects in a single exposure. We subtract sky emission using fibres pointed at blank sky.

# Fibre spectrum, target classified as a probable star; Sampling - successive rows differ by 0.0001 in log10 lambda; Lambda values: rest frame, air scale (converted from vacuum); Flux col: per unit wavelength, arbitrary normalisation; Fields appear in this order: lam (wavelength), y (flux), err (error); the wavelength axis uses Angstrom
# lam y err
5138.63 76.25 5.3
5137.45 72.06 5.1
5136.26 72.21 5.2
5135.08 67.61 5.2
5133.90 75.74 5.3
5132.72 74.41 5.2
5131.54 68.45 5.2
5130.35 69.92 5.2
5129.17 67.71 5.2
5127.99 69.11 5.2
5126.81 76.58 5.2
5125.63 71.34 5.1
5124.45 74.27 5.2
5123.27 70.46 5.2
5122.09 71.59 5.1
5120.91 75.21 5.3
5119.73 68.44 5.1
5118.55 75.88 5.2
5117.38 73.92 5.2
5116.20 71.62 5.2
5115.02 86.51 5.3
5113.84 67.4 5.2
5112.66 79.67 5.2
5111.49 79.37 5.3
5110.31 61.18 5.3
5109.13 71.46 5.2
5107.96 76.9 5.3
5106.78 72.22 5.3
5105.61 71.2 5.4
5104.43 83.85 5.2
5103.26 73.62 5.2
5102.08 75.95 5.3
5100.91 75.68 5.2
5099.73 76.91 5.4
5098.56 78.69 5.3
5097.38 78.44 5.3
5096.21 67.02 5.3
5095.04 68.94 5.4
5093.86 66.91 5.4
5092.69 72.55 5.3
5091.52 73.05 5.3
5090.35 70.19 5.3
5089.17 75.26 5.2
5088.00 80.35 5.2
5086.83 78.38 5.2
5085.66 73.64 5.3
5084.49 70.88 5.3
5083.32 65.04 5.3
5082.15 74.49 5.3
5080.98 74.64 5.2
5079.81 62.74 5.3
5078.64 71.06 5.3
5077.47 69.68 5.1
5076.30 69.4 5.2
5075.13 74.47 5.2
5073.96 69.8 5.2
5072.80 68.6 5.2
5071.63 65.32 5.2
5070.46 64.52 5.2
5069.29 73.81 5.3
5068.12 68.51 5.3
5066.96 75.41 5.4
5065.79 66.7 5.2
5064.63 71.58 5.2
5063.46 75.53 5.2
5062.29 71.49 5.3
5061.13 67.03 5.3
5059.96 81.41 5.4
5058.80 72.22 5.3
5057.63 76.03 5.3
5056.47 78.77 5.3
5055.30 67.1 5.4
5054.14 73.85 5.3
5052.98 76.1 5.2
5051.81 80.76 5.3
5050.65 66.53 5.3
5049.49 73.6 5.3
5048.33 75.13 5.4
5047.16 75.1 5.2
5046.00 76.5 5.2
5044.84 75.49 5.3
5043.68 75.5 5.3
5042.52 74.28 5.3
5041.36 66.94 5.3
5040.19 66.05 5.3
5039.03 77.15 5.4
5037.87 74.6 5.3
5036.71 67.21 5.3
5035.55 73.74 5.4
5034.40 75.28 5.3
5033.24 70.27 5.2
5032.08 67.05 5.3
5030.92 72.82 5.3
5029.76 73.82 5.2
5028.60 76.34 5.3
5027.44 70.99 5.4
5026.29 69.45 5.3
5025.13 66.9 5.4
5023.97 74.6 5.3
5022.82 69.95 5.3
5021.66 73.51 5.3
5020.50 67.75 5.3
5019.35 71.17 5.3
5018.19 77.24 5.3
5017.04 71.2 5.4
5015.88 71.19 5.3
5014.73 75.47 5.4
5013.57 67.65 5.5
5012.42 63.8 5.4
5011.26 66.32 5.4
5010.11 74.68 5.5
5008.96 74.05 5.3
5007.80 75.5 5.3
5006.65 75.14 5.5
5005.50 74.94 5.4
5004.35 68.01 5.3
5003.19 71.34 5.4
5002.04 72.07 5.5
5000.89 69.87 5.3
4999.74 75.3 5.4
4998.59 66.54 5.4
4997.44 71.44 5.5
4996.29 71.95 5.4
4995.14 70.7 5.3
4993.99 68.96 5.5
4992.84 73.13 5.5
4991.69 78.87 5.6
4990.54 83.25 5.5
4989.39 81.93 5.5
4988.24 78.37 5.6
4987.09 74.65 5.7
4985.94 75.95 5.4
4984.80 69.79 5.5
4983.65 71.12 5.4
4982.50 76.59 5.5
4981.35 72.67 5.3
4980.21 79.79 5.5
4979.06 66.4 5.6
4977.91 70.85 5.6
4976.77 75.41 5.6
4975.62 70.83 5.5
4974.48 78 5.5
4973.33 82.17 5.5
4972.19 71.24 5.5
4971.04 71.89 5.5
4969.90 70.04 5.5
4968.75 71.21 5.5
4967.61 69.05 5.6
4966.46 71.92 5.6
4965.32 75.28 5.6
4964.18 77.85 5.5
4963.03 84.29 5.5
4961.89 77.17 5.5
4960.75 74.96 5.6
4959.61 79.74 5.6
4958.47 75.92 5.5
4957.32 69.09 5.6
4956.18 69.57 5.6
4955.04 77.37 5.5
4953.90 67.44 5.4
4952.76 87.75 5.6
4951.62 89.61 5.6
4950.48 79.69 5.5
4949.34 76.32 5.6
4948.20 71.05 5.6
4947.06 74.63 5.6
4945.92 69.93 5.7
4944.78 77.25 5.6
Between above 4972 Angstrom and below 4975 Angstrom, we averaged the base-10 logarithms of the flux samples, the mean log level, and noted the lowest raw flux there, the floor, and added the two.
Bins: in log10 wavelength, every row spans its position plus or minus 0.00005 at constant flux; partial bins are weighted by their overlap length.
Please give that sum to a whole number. 73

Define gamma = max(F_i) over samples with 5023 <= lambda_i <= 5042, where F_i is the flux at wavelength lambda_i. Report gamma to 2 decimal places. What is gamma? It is 77.15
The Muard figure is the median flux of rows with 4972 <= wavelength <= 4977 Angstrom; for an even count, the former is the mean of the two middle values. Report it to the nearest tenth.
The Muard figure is 75.4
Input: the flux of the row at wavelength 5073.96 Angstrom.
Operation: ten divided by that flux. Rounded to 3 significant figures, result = 0.143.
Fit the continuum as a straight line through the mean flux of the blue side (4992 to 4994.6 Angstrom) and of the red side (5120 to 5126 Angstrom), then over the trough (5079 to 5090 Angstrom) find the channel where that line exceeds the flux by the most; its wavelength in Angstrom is 5079.81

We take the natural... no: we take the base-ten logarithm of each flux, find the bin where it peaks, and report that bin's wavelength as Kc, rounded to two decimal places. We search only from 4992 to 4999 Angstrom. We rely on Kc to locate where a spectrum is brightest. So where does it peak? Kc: 4992.84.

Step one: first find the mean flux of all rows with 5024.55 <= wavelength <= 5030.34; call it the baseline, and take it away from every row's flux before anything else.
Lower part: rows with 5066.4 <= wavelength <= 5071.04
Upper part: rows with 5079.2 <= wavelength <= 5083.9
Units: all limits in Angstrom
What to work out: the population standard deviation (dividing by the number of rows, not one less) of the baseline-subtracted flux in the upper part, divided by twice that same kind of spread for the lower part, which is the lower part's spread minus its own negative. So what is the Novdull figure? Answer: 0.62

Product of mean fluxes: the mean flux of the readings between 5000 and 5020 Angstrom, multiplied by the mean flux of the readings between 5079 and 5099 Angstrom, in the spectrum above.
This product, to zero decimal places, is 5196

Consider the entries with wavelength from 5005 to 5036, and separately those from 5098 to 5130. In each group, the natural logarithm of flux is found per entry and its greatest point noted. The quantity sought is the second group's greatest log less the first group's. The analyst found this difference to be 0.11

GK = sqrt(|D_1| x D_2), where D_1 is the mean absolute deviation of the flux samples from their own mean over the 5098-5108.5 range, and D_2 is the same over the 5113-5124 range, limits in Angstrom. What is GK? 3.2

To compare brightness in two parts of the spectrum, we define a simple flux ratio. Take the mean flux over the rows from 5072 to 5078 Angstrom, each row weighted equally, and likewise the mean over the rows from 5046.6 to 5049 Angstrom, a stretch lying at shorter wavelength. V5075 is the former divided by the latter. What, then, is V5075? 0.94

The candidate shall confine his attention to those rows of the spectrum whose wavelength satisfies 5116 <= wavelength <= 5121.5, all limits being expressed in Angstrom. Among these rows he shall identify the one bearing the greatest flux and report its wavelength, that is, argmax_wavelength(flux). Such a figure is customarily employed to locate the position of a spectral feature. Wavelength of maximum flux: 5118.55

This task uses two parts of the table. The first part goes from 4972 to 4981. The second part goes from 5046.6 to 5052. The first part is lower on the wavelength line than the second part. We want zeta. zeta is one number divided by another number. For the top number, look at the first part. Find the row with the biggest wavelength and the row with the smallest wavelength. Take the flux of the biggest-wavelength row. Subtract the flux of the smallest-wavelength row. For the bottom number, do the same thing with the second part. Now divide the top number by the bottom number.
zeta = 2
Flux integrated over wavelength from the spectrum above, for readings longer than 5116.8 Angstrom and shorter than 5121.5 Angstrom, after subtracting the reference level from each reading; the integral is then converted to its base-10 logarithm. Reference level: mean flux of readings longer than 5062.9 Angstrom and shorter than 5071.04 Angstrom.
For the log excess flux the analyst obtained 1.07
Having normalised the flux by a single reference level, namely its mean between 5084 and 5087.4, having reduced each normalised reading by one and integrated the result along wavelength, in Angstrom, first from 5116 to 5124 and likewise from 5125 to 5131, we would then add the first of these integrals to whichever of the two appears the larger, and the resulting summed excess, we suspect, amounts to -0.41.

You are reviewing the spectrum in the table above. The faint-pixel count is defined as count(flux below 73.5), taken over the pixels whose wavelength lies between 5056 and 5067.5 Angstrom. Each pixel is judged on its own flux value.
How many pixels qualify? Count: 5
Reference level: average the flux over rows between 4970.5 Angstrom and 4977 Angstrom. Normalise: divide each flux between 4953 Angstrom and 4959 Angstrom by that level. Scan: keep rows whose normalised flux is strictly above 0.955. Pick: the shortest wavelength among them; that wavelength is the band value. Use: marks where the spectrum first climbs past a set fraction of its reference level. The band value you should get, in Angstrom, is 4955.04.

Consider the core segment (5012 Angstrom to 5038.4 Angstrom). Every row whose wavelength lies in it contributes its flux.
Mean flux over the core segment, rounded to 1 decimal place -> 71.4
